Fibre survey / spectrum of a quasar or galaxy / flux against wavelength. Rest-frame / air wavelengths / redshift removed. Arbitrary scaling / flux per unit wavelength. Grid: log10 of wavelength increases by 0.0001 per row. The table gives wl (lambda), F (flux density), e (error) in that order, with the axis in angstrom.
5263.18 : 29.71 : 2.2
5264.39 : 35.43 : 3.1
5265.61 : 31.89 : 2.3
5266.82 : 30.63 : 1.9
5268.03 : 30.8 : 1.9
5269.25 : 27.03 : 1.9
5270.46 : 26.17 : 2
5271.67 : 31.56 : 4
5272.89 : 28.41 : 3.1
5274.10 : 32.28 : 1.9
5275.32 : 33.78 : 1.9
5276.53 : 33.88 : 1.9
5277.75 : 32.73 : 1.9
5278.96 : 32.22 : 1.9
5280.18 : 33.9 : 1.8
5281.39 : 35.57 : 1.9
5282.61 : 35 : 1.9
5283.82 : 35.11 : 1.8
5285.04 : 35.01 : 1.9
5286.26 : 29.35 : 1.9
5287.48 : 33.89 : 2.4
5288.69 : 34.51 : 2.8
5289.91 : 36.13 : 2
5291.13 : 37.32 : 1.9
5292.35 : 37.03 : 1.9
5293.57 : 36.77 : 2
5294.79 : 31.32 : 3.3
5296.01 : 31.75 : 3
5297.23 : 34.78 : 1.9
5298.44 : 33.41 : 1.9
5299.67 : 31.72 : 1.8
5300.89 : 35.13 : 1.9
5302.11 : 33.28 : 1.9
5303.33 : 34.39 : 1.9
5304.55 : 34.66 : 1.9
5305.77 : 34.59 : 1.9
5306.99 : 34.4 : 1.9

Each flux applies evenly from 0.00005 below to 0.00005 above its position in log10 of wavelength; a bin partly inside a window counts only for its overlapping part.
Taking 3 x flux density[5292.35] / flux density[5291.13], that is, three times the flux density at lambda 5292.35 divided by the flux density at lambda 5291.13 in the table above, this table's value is 2.98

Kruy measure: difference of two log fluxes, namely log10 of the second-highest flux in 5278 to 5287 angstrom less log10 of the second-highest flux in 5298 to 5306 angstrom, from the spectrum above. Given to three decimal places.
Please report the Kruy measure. 0.006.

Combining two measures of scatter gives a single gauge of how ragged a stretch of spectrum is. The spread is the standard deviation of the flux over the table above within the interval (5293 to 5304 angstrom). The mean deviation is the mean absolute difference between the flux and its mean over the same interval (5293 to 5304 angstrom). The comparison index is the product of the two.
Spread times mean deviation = 3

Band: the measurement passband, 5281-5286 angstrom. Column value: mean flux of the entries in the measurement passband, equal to 35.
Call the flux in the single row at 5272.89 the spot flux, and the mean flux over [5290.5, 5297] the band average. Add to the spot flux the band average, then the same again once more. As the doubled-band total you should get 98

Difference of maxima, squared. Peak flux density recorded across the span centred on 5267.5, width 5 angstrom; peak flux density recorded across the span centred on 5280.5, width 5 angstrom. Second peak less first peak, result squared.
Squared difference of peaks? 14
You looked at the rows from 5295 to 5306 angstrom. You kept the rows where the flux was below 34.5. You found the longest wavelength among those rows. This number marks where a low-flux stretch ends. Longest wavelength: 5303.33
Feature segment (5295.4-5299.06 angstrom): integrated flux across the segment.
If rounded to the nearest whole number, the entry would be 122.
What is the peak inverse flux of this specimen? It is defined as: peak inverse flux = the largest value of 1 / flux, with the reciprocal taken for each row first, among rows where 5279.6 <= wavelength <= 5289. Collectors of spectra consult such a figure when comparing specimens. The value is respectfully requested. 0.0341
